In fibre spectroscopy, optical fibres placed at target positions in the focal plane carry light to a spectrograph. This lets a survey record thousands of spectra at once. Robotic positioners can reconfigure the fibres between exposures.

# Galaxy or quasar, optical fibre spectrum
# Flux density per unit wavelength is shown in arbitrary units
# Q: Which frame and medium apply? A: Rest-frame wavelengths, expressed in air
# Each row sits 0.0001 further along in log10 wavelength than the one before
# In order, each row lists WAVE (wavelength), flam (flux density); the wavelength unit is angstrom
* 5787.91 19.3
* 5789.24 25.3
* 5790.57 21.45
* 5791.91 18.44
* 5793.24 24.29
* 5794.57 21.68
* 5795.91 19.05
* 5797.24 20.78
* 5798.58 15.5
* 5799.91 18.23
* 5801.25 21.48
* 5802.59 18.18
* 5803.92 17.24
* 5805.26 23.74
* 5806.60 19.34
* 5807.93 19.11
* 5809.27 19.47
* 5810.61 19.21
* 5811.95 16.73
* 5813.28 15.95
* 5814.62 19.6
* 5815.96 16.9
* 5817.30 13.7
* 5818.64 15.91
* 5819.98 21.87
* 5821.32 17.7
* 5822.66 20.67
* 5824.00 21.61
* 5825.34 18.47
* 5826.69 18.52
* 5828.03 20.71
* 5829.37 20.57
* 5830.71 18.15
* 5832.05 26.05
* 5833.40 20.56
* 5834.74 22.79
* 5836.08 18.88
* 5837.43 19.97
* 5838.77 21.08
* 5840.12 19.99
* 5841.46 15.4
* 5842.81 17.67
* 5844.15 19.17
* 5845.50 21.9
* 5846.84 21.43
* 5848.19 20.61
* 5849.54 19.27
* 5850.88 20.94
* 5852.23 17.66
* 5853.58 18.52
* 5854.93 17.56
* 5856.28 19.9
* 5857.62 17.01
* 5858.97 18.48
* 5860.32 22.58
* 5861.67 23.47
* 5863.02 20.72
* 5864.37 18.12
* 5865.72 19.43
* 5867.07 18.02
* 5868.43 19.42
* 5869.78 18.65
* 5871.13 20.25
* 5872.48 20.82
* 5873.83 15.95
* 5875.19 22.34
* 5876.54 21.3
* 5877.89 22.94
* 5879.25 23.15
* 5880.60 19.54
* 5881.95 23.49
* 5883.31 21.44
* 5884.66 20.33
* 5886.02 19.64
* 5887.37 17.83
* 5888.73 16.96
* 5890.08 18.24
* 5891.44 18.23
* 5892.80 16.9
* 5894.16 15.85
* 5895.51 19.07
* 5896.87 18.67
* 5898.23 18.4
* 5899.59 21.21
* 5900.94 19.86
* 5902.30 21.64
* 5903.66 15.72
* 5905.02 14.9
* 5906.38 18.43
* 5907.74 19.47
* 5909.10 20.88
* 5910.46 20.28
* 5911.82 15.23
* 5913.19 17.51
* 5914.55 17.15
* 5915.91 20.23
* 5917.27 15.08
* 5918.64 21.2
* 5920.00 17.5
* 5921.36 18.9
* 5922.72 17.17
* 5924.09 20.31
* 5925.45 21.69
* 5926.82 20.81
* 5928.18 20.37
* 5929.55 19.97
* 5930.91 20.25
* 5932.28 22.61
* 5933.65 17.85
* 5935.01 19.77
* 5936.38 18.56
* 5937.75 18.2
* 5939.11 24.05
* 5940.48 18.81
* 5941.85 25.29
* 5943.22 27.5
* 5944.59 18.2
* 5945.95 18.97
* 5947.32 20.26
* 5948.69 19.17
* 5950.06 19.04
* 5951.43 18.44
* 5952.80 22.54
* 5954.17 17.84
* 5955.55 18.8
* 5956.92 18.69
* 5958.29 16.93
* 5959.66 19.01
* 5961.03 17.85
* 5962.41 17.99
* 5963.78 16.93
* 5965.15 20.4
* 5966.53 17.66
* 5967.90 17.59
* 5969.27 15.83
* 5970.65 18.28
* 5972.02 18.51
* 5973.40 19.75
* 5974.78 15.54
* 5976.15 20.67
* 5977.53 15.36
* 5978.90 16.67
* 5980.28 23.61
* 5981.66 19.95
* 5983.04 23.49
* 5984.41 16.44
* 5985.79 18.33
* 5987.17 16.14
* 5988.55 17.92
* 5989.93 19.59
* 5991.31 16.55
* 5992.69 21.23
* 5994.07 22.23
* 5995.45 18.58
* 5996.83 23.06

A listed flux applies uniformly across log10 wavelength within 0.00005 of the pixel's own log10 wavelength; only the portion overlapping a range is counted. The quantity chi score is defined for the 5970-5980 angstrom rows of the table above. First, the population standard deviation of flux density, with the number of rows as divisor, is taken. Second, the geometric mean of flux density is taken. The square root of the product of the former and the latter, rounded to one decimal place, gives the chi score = 5.8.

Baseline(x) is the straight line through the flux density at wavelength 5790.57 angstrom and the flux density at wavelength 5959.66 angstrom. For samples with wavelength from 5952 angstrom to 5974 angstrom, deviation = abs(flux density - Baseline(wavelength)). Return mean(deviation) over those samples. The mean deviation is 1.28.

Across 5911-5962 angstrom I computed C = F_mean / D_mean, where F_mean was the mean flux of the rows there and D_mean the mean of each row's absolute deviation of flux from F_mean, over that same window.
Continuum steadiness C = 10.5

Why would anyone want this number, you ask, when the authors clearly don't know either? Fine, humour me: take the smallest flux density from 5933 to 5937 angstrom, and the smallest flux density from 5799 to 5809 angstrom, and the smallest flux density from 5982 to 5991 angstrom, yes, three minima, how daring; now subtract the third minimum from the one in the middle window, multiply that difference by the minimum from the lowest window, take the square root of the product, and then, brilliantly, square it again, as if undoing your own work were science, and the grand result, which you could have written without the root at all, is 29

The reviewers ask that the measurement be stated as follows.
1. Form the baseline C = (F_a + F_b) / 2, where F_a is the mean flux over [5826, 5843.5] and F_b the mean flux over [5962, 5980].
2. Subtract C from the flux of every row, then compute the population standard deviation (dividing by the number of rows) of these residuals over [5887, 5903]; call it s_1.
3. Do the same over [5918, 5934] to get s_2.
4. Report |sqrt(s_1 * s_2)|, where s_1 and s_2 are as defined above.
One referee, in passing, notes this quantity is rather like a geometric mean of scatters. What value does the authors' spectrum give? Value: 1.6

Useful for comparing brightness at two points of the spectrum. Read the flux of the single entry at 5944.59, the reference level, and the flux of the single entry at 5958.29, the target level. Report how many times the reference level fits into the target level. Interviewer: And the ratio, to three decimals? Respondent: 0.930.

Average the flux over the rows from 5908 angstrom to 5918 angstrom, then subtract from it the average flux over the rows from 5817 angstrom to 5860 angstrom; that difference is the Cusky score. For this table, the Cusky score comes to -1.4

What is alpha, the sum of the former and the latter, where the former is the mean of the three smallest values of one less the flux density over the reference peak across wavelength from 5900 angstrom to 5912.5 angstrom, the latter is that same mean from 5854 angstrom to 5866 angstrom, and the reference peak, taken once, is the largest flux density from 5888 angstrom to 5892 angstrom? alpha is -0.37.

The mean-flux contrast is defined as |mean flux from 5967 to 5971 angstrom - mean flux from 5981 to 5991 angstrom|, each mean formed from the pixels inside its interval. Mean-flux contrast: 1.6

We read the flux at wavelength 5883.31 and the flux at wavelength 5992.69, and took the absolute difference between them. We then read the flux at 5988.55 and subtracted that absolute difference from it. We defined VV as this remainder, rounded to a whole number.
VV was 18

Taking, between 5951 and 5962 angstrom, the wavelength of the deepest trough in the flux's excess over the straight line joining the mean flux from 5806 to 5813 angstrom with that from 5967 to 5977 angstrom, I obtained 5958.29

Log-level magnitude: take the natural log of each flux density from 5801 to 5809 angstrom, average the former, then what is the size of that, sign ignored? 2.98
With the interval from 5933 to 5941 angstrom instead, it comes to 2.97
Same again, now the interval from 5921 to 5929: 2.99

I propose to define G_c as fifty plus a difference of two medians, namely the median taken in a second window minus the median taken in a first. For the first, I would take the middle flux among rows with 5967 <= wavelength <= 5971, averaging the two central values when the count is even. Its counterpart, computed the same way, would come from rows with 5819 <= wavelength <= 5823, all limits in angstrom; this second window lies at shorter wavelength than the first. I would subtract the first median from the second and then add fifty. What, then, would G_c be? 53.1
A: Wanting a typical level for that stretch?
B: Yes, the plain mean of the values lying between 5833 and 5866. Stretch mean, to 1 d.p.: 19.7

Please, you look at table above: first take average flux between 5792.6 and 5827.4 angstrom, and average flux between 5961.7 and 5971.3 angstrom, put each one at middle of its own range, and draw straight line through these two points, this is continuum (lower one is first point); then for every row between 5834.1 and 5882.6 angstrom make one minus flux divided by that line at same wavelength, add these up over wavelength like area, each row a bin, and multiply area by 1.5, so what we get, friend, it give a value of -5.1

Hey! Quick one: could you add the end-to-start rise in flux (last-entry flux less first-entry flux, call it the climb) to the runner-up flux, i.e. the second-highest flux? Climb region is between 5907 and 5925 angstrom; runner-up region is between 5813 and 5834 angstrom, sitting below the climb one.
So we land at 22.7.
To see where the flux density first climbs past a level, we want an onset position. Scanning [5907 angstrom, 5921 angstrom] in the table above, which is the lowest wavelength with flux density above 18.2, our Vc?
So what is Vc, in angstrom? 5907.74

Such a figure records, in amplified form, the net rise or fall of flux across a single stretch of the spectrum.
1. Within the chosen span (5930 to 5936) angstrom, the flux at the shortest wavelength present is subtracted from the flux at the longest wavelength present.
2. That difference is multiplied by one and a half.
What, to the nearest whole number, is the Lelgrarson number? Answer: -1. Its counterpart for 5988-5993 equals 5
